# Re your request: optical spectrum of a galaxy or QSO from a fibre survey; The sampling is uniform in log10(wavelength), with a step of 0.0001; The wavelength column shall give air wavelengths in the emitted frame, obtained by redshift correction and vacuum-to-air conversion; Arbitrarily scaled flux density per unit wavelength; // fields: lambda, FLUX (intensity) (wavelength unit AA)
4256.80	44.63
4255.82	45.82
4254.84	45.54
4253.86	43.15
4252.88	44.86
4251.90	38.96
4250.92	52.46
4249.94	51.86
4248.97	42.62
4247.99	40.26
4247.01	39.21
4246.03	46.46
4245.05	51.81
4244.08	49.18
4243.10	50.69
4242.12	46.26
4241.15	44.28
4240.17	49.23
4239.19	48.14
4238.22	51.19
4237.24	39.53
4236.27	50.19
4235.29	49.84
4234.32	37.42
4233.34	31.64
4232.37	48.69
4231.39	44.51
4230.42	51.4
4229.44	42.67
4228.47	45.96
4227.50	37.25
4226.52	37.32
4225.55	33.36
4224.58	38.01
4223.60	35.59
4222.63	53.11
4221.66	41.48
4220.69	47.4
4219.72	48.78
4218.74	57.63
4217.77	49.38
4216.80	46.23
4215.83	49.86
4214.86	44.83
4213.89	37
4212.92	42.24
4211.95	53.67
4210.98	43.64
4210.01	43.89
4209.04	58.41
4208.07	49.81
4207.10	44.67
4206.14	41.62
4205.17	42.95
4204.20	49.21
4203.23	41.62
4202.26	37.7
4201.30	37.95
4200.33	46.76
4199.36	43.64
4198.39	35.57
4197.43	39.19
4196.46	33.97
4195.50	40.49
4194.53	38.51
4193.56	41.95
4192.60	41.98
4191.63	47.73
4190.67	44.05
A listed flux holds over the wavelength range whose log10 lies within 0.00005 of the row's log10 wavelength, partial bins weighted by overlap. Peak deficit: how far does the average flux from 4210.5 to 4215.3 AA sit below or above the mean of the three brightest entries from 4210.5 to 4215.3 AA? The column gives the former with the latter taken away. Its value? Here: -3.1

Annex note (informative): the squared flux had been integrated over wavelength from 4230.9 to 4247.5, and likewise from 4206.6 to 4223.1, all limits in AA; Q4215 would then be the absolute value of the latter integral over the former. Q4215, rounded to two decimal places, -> 1.08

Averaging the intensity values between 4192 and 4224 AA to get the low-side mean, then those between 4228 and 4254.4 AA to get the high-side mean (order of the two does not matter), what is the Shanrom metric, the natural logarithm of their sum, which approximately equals 4.50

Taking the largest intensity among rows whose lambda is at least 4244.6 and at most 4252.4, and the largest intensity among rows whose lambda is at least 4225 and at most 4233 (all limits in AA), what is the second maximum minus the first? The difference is -1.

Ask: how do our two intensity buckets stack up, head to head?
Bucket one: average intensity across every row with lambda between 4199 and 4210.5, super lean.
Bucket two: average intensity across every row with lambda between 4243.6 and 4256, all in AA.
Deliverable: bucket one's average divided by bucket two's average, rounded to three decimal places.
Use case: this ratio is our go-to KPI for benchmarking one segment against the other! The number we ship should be 0.985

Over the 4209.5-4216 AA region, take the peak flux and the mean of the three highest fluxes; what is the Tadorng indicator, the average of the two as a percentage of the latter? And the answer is 104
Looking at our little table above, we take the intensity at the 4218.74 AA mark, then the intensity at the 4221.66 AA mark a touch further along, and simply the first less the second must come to 16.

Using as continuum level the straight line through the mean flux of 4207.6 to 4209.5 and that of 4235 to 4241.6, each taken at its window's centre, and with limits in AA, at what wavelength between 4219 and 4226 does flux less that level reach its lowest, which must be 4225.55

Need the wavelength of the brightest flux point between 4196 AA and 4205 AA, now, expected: 4204.20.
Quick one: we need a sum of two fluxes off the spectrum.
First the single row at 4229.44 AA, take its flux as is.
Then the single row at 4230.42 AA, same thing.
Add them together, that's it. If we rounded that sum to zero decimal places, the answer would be 94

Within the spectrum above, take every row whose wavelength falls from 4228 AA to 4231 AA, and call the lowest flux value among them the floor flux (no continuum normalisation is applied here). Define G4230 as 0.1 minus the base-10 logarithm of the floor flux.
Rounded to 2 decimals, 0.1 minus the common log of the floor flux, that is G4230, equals -1.53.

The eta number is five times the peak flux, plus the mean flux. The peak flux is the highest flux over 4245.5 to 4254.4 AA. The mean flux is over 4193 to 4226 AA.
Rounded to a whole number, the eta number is 306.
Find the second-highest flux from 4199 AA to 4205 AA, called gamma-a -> 46.76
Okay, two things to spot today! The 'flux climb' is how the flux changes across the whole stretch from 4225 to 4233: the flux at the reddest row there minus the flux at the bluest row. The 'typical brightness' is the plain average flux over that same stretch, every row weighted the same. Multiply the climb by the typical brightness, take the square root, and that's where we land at 26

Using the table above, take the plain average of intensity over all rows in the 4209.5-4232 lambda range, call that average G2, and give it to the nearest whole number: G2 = 45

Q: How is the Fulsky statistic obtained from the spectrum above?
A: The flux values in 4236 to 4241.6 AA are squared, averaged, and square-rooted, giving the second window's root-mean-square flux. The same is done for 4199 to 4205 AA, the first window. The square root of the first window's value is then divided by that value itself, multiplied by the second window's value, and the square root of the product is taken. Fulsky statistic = 2.68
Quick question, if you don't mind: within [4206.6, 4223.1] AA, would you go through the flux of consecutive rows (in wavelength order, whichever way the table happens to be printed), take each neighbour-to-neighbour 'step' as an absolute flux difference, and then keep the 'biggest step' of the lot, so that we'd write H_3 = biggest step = 14.5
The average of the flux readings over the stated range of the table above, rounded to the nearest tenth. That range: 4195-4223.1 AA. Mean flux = 44.9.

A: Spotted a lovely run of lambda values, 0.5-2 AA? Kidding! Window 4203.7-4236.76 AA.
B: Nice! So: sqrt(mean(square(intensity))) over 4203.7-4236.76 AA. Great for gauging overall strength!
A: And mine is 45.5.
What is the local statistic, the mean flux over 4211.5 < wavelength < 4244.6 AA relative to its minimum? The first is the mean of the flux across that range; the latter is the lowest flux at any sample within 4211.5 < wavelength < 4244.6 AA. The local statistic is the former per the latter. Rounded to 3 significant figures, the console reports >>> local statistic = 1.43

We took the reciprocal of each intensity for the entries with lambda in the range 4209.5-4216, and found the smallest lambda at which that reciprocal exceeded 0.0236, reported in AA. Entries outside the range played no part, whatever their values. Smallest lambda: 4212.92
